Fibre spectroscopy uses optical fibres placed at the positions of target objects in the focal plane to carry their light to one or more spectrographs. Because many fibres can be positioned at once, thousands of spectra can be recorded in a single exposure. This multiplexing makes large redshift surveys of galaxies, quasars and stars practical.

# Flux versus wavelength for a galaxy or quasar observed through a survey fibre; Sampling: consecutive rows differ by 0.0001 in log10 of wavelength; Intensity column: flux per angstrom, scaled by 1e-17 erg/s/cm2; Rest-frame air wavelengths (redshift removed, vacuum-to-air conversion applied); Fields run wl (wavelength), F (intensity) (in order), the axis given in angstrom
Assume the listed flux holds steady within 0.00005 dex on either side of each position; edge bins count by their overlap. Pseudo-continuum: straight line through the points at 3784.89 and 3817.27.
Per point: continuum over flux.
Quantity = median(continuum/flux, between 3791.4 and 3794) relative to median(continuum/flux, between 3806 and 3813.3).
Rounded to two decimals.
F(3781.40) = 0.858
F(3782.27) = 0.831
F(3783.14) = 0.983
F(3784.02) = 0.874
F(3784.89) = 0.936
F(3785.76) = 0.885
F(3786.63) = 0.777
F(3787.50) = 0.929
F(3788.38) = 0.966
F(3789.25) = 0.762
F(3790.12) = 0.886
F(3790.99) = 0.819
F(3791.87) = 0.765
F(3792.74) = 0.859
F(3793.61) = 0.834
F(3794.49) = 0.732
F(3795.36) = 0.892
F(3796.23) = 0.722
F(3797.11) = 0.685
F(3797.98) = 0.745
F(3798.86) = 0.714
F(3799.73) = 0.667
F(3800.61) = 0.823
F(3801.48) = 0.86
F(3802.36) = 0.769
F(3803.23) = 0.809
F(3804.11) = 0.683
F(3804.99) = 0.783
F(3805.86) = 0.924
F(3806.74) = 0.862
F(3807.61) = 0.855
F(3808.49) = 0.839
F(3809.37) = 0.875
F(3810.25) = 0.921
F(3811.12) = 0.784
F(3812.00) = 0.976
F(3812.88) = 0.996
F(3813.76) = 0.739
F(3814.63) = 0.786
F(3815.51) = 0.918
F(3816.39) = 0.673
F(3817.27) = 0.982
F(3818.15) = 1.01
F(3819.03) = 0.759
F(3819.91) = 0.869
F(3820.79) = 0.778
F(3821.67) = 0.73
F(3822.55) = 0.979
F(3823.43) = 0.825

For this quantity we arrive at 1.02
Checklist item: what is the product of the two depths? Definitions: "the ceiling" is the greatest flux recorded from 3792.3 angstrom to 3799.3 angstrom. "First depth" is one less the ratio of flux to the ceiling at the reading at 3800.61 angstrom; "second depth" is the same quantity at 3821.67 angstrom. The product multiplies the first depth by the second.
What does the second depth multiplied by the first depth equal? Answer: 0.014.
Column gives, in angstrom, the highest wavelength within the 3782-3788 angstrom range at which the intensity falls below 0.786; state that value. 3786.63 angstrom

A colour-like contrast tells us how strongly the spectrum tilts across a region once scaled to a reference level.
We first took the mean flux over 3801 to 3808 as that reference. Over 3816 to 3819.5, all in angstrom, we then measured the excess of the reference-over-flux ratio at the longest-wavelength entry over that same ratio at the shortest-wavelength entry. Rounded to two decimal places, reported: -0.14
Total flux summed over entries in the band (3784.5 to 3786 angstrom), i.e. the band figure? 1.8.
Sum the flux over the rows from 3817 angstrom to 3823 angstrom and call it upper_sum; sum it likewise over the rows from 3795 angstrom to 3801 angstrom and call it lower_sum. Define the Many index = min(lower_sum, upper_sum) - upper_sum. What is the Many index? -0.86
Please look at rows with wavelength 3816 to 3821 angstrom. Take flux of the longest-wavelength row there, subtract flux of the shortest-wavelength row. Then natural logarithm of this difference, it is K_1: -2.3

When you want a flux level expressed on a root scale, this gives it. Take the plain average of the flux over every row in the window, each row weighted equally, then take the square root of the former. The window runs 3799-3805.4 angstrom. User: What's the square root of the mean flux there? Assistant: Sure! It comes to 0.88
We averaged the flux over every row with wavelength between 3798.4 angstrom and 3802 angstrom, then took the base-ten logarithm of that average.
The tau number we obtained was -0.116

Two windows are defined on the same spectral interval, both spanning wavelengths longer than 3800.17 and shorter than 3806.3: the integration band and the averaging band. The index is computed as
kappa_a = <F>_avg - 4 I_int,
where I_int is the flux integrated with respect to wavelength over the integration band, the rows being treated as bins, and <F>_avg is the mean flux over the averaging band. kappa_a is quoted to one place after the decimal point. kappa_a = -19.0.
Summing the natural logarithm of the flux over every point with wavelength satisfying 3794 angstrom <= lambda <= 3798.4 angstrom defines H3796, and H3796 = -1.4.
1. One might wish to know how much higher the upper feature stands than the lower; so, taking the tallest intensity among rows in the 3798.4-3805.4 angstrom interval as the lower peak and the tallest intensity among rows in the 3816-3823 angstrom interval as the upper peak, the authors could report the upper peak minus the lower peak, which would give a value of 0.15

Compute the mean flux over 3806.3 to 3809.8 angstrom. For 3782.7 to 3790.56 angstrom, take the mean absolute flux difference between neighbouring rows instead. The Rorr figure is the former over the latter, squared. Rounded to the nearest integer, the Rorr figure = 66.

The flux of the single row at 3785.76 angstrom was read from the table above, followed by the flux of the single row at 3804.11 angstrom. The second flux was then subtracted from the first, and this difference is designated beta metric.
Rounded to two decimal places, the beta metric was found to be 0.20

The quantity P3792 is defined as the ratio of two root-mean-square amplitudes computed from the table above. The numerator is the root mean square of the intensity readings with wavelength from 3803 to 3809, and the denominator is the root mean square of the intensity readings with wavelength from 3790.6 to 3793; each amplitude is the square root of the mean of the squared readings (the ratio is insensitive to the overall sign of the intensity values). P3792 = 1.01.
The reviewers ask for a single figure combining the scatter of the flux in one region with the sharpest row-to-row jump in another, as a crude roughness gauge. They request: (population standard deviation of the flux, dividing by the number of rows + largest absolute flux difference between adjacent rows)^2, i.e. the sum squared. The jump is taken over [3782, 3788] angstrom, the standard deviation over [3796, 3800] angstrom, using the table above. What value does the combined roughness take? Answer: 0.03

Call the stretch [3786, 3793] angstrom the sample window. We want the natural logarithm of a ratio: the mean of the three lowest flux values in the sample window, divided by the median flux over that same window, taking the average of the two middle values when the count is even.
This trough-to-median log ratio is -0.09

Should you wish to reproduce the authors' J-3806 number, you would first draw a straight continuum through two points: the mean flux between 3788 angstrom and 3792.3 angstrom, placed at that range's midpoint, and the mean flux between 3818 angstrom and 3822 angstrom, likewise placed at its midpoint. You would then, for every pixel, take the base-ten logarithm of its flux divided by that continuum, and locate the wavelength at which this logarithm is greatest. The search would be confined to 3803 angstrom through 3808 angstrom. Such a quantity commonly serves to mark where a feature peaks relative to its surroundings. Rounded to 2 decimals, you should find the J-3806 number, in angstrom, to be 3805.86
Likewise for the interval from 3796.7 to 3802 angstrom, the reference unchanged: 3801.48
